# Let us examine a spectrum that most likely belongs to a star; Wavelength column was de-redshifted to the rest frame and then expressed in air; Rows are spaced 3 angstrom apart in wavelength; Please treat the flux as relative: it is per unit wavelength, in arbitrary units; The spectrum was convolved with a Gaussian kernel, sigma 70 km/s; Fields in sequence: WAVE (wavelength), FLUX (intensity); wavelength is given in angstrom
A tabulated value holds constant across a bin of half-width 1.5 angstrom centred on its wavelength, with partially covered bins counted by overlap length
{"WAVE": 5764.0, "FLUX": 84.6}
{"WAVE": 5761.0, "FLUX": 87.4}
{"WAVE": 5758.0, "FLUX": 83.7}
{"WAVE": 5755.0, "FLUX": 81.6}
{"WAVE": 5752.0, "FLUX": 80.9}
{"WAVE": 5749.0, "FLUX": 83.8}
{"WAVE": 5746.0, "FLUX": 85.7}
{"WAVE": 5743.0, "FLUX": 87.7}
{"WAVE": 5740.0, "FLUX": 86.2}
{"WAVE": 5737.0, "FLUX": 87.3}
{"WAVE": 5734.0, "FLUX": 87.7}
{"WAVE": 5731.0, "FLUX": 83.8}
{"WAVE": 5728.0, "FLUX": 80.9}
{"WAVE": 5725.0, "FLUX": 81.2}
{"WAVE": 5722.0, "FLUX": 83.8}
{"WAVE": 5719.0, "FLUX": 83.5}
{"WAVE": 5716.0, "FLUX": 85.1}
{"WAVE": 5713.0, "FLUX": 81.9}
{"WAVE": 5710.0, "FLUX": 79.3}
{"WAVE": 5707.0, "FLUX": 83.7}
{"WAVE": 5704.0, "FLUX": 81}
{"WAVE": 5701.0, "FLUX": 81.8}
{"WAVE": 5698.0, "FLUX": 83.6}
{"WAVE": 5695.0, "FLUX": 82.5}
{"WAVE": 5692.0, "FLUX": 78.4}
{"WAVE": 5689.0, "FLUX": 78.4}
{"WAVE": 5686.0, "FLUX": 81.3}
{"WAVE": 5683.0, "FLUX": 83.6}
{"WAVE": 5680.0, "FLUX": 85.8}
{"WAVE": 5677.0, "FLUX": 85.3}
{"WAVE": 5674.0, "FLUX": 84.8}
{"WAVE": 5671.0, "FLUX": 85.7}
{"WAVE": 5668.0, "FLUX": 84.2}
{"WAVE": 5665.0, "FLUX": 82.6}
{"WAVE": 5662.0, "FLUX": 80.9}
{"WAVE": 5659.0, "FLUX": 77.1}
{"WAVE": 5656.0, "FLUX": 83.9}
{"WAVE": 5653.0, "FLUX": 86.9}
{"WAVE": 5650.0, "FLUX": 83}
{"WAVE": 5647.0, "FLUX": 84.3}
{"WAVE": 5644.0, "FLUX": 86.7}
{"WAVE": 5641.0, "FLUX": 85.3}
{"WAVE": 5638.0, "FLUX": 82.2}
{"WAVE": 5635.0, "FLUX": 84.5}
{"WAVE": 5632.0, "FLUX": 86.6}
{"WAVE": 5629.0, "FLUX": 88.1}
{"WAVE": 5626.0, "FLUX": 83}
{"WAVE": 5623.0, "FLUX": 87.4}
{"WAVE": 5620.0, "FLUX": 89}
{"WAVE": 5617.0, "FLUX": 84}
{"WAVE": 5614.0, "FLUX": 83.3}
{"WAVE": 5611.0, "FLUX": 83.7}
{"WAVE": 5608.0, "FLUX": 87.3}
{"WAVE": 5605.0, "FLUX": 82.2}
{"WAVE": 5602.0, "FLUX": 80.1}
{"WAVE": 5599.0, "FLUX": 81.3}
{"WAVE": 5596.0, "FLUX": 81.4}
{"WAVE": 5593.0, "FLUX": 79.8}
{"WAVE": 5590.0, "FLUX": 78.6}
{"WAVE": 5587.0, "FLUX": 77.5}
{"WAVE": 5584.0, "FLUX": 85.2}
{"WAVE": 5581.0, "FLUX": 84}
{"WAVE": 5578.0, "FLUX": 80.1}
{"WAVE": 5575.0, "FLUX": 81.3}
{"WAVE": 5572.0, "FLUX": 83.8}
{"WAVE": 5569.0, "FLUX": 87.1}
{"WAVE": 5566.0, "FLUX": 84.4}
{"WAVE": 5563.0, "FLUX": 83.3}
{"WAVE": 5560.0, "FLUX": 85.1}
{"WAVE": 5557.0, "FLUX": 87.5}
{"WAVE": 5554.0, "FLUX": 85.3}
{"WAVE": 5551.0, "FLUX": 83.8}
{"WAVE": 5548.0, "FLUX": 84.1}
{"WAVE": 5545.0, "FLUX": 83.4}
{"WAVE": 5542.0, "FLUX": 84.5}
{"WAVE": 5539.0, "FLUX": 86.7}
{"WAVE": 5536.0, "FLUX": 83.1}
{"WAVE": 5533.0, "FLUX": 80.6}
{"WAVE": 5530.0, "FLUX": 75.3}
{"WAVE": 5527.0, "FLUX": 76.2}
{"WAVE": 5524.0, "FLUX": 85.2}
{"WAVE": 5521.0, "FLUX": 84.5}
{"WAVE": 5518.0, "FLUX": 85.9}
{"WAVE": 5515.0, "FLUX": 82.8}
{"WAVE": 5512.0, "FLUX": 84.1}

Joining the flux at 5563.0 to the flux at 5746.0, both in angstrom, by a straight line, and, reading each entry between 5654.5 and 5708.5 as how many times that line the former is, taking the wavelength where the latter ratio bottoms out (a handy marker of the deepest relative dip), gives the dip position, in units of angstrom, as 5659.0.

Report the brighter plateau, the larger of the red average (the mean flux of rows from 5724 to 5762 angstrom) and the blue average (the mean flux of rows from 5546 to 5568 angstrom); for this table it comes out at 84.8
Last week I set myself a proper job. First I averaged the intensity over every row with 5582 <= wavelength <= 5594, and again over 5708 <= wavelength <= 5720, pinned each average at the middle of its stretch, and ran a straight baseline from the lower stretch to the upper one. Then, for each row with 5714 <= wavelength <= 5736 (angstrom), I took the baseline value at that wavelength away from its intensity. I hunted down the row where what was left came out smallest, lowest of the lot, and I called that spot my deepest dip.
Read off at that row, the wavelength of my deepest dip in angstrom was 5728.0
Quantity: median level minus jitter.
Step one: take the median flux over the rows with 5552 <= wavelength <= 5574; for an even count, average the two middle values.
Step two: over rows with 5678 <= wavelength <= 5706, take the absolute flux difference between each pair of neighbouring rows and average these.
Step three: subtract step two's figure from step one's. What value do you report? 83.2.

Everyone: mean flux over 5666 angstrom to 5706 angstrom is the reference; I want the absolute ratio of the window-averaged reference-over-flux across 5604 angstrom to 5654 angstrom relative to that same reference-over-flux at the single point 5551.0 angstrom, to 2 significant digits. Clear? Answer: 0.98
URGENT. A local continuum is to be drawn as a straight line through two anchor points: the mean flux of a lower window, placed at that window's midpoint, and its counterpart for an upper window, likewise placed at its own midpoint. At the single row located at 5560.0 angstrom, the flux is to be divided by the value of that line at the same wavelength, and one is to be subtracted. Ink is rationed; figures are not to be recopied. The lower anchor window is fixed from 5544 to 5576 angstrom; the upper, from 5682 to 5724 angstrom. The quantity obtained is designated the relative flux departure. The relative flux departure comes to 0.01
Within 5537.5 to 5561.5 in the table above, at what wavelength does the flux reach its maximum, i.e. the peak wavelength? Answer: 5557.0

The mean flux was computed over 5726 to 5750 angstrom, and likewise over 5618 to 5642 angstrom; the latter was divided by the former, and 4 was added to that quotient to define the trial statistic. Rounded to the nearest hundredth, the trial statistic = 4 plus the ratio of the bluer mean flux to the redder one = 5.00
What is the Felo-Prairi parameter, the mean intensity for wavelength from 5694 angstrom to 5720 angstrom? 82.5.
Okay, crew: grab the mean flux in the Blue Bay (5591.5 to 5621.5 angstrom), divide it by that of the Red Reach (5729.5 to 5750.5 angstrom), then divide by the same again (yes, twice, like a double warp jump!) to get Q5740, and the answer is 0.0112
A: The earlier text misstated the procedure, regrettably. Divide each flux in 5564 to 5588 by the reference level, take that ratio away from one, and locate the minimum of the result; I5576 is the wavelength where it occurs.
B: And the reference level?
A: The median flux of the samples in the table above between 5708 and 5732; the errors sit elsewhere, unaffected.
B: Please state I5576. 5569.0 angstrom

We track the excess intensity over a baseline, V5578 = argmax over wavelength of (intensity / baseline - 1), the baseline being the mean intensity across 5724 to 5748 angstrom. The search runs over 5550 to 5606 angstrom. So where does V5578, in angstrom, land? 5557.0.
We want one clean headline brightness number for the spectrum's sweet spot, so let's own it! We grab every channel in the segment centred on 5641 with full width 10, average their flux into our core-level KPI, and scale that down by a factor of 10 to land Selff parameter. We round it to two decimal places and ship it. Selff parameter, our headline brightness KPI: 8.47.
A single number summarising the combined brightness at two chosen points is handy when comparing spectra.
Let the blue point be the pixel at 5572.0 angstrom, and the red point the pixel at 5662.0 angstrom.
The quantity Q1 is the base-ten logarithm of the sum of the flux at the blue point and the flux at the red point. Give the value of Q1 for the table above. 2.217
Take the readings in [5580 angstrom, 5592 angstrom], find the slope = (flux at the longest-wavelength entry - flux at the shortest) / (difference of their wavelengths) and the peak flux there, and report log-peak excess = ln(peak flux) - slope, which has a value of 5.0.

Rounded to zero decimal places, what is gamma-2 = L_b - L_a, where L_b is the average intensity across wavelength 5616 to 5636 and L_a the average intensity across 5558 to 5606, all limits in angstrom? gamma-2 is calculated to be 4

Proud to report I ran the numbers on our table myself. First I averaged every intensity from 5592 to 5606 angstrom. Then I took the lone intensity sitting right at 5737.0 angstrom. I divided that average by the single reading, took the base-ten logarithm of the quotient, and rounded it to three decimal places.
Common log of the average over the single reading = -0.033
